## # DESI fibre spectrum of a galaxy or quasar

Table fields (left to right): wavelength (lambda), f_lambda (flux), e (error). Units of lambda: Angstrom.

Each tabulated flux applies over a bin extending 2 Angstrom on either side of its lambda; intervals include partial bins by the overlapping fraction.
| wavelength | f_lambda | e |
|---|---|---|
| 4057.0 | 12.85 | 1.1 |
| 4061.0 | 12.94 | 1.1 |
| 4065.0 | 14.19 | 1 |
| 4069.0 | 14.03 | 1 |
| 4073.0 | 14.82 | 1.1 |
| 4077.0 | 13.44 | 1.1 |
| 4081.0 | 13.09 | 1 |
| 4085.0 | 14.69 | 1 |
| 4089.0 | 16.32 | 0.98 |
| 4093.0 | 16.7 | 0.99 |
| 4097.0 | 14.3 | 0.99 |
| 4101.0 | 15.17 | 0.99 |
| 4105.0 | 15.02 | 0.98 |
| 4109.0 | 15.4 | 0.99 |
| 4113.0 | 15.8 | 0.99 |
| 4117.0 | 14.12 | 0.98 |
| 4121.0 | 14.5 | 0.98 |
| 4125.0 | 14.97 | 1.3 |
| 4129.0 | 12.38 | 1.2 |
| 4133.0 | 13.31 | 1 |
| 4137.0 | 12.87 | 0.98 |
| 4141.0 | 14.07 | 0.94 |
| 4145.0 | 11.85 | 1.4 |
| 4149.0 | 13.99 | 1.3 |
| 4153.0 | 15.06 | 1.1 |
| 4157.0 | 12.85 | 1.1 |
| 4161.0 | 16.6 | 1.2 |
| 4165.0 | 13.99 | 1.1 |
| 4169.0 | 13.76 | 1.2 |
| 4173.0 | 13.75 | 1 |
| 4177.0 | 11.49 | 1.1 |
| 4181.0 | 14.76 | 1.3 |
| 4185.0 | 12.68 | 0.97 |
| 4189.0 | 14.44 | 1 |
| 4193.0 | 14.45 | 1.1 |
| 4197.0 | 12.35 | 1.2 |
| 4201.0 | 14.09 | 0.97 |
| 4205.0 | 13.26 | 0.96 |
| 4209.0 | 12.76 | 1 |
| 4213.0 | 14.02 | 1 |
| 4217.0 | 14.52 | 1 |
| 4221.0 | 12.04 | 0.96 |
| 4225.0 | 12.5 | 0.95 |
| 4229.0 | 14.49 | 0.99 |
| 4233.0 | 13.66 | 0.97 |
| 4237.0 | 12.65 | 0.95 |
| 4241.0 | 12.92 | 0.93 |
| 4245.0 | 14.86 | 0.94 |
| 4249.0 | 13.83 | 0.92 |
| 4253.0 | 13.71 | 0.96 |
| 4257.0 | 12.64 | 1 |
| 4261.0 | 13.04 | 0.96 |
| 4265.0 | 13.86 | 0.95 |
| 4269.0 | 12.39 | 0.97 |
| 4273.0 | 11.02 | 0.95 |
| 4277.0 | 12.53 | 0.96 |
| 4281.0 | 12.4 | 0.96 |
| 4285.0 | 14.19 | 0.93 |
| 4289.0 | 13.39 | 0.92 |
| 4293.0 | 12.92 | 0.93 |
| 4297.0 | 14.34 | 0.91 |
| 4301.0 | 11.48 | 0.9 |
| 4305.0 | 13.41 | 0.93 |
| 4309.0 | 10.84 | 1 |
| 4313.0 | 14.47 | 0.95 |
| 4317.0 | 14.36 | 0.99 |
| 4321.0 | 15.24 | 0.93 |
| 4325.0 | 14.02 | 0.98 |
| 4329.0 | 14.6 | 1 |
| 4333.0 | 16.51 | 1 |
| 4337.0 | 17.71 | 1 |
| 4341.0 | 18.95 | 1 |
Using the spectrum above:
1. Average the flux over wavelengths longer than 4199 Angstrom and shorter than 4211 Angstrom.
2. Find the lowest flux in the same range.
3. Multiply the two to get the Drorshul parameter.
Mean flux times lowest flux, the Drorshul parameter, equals 171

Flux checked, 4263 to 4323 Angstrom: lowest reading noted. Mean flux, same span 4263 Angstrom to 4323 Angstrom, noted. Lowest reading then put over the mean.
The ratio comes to 0.826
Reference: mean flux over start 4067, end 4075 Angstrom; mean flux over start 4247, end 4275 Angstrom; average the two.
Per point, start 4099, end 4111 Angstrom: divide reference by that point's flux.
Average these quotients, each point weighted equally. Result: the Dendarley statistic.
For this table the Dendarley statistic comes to 0.90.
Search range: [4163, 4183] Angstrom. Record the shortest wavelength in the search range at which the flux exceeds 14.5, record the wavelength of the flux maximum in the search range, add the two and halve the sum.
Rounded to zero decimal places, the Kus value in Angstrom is 4181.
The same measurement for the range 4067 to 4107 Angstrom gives 4083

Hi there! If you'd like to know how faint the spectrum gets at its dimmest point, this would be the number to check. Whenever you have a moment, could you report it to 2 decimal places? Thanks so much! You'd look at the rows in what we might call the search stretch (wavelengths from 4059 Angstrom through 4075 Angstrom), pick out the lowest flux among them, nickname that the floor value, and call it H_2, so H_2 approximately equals 12.94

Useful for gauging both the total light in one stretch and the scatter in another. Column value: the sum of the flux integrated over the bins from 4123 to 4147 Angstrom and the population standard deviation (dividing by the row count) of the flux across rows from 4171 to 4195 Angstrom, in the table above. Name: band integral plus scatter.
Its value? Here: 319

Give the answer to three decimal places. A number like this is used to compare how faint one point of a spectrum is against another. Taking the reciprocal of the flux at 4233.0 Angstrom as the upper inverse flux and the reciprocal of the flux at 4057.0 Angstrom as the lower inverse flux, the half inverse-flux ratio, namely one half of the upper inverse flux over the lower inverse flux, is 0.470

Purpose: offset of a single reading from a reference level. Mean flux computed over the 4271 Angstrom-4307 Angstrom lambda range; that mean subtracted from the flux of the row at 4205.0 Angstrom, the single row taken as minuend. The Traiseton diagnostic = 0.4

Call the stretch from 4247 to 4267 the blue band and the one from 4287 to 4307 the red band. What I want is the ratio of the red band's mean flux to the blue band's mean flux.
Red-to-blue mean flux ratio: 0.98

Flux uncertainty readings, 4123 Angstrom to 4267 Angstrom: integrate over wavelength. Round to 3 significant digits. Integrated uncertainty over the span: 152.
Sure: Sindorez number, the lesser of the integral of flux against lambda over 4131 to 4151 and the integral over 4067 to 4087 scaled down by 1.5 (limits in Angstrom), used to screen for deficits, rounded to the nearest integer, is 187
